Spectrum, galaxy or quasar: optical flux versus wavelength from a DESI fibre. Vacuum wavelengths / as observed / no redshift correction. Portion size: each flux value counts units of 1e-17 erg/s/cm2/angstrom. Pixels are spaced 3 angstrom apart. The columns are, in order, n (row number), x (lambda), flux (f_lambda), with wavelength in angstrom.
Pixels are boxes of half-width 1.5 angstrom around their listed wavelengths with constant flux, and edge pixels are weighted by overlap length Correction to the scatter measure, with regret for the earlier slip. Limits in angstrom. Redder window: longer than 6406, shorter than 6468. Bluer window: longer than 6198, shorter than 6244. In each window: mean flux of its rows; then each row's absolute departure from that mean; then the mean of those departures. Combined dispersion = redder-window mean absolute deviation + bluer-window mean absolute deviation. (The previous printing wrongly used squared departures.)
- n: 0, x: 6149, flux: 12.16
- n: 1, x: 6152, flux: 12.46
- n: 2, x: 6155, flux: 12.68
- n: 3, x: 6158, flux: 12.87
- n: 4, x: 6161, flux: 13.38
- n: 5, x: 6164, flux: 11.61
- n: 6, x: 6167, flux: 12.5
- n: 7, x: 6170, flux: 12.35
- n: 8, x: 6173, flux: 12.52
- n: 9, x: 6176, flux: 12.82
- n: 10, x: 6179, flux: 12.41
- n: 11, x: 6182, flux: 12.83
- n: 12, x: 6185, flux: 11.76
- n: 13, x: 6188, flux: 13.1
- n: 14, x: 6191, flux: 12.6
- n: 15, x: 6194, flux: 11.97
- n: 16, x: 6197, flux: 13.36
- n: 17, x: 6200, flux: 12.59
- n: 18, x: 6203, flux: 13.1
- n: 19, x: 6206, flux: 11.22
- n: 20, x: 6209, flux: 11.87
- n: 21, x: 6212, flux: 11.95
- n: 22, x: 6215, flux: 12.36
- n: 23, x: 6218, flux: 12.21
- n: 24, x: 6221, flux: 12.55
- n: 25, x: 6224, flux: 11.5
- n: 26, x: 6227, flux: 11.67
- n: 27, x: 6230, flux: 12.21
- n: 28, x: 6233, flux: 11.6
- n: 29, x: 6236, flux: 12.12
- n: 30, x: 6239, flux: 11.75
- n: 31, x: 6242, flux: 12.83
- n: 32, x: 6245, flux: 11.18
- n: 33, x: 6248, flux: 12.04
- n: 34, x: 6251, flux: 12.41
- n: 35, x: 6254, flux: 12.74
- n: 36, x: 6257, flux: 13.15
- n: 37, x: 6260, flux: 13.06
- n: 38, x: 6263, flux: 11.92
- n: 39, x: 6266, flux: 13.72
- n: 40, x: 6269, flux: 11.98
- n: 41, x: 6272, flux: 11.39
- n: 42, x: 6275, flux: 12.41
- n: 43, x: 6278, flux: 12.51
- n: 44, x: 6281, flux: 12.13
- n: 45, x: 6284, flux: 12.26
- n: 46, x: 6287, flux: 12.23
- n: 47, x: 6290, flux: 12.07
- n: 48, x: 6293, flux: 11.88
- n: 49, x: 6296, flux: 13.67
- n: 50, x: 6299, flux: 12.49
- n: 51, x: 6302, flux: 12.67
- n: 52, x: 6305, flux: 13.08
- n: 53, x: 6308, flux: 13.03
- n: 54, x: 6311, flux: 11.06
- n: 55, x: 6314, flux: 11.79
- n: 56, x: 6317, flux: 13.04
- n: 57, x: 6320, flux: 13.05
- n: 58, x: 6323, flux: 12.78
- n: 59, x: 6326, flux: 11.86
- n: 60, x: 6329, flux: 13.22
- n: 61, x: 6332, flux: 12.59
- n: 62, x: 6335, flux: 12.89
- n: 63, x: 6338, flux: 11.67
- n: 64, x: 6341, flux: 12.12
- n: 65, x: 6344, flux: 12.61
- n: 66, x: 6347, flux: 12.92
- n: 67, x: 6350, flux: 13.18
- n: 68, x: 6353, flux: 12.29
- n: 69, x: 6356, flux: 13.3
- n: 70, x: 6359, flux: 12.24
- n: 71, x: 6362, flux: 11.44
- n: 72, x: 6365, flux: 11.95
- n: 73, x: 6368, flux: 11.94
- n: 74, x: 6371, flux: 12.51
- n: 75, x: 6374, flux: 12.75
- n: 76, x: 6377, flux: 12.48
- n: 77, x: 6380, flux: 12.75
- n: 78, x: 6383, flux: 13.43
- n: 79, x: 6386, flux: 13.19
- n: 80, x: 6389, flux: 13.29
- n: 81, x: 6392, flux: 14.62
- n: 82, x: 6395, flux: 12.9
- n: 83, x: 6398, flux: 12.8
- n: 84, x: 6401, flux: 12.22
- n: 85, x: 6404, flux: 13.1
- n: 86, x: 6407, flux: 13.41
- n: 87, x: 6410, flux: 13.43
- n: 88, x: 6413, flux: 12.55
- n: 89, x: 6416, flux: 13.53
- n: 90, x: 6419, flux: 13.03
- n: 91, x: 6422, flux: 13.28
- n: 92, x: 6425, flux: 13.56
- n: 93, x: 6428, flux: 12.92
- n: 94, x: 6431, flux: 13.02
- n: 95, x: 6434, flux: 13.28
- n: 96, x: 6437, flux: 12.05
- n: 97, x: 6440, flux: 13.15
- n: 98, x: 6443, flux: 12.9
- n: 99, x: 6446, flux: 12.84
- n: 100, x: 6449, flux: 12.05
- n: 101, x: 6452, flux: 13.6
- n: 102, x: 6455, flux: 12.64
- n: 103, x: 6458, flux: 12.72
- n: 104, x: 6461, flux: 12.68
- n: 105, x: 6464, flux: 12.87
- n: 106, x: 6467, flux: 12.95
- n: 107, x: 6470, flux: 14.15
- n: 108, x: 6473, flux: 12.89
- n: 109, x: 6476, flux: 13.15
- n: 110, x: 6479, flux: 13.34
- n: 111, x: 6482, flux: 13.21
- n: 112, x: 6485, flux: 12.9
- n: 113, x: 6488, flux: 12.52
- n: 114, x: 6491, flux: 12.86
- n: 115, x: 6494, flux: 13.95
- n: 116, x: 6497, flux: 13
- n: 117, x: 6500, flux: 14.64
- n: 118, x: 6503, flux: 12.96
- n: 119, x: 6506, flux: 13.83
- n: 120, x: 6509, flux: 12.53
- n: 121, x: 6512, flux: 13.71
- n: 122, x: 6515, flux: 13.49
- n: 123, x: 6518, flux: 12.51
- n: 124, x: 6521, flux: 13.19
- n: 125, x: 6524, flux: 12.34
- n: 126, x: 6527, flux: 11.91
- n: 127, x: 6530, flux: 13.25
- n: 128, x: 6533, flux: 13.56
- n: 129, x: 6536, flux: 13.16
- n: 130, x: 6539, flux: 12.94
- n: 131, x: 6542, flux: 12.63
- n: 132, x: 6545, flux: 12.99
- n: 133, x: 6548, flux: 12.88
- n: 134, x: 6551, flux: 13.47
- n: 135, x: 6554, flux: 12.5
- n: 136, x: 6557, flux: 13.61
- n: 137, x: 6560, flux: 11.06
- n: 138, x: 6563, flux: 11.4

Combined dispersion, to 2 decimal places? 0.76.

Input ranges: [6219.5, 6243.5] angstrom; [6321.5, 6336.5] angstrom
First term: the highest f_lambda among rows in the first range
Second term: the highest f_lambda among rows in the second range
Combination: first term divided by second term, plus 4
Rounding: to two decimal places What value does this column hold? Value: 4.97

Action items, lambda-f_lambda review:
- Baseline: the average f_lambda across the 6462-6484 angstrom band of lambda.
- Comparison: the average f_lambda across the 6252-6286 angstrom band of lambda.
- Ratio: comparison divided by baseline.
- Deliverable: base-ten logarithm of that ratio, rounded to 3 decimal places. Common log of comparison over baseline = -0.025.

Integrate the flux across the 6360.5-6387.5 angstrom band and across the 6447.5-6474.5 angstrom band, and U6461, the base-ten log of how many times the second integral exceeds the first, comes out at 0.016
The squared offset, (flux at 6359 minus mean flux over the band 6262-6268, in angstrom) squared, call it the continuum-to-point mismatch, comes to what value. 0.34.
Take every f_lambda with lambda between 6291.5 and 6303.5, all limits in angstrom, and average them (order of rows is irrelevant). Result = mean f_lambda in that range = 12.7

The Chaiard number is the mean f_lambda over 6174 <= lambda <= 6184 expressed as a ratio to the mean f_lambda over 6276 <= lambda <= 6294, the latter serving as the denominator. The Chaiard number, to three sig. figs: 1.04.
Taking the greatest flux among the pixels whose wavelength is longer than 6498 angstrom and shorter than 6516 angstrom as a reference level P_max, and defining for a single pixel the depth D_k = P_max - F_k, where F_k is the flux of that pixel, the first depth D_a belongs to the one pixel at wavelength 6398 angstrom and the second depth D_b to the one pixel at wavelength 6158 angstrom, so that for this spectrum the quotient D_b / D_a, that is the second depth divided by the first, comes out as 1.0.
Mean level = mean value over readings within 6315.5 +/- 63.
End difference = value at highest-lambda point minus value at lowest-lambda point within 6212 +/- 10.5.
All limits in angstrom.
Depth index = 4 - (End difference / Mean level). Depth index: 4.04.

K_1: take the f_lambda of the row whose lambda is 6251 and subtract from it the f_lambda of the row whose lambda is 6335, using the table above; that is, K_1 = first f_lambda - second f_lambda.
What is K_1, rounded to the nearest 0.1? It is -0.5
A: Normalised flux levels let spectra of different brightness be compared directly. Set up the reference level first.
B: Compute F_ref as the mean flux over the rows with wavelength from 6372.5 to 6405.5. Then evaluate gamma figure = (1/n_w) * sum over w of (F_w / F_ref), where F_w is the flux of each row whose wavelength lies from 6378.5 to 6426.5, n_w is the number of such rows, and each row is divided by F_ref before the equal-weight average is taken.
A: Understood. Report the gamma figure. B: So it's 1.01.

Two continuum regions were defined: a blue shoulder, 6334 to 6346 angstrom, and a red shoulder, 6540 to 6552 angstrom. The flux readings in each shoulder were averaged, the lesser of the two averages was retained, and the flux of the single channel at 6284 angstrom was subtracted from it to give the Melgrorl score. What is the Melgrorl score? 0.06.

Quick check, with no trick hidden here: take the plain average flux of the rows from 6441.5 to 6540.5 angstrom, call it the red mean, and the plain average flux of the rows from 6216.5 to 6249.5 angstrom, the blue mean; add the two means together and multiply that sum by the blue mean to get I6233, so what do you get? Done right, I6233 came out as 300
